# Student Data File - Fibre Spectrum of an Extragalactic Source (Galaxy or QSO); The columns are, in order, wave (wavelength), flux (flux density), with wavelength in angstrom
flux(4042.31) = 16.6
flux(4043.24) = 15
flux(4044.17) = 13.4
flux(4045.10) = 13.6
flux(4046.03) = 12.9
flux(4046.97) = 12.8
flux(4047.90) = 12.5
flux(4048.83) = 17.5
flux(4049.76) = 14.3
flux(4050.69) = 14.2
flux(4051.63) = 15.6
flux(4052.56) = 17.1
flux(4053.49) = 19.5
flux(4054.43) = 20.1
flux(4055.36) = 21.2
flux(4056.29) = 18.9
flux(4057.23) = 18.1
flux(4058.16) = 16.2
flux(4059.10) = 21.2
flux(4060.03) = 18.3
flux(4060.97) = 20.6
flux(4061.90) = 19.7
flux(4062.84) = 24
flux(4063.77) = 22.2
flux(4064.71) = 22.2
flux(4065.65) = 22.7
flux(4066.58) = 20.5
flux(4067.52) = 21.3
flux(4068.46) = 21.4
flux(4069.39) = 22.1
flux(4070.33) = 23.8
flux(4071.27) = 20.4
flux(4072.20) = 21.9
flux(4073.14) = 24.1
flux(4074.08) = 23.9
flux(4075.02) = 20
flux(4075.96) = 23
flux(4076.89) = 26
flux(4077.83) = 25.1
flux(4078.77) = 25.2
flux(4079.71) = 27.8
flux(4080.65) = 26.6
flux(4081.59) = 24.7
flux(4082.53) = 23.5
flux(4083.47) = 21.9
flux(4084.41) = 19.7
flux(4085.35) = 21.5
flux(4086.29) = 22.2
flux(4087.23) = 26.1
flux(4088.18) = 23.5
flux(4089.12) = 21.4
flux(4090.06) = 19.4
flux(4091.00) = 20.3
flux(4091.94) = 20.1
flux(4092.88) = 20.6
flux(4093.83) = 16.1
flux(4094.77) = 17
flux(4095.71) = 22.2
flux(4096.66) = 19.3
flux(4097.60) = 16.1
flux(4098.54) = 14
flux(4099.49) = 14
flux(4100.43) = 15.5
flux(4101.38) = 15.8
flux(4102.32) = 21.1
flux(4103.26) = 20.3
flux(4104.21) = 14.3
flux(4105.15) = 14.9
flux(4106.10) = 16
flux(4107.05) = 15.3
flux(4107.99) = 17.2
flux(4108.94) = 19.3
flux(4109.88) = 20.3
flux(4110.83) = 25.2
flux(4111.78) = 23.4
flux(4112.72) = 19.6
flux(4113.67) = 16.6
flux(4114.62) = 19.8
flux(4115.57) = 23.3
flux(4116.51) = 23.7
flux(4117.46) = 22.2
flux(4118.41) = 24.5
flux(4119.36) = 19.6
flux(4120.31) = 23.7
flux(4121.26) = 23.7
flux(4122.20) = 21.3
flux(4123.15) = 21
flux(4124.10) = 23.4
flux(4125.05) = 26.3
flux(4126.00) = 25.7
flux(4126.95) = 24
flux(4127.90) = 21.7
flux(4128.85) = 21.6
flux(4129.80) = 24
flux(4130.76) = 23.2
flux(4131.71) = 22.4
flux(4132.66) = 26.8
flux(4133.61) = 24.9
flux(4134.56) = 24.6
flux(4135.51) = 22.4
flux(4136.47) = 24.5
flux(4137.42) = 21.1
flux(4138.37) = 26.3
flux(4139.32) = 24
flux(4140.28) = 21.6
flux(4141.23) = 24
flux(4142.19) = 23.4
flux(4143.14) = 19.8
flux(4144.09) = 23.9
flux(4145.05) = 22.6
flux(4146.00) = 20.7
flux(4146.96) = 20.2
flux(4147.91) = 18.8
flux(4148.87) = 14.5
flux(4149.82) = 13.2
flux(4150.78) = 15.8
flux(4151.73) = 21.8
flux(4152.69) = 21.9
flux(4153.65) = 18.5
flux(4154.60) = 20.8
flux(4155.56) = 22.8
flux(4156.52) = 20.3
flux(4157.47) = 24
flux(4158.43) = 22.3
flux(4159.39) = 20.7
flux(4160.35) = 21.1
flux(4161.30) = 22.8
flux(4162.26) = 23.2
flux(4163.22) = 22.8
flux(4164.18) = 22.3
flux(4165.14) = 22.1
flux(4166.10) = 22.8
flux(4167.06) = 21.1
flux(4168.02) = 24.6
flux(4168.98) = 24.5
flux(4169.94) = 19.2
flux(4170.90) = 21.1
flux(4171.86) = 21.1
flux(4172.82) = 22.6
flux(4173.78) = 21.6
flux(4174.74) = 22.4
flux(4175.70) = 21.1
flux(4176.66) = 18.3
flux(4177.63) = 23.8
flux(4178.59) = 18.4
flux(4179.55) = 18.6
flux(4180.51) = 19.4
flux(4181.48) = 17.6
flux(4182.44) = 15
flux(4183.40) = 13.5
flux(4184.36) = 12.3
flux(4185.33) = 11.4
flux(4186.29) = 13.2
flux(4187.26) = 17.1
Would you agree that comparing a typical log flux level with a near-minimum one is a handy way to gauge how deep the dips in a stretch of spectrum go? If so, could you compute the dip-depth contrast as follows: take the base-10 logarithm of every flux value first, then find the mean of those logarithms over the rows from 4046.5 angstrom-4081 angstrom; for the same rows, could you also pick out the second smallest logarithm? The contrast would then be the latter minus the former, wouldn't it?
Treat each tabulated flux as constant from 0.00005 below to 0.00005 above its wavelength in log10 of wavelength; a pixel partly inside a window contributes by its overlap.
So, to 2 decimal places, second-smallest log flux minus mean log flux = -0.20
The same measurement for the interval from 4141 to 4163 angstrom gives -0.15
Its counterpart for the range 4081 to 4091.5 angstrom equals -0.05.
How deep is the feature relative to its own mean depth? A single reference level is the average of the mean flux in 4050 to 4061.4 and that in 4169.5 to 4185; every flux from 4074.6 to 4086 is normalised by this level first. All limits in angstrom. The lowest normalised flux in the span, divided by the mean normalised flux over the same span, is 0.829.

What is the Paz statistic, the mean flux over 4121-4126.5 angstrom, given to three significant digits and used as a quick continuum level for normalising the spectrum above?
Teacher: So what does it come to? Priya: 23.6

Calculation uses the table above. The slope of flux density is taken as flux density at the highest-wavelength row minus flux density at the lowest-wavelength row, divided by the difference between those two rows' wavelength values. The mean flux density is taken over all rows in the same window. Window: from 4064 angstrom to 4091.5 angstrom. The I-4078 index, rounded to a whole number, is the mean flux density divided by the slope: -316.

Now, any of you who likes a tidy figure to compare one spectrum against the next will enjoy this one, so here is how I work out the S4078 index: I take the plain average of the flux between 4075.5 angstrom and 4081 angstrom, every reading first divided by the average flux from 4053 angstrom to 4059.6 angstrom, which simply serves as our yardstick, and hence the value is 1.33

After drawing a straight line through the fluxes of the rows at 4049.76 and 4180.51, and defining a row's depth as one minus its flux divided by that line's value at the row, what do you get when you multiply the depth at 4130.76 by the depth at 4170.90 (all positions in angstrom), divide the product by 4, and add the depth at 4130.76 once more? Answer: -0.32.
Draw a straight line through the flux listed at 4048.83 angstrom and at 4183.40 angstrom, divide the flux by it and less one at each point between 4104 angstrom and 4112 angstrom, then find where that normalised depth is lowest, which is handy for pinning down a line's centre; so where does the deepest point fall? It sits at 4104.21 angstrom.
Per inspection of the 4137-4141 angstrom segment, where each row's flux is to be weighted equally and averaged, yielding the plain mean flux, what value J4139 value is 23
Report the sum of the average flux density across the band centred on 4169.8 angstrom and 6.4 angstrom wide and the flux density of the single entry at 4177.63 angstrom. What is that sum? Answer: 45.8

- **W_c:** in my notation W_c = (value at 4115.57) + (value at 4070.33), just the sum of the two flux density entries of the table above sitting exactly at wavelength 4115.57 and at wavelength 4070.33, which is 47.1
